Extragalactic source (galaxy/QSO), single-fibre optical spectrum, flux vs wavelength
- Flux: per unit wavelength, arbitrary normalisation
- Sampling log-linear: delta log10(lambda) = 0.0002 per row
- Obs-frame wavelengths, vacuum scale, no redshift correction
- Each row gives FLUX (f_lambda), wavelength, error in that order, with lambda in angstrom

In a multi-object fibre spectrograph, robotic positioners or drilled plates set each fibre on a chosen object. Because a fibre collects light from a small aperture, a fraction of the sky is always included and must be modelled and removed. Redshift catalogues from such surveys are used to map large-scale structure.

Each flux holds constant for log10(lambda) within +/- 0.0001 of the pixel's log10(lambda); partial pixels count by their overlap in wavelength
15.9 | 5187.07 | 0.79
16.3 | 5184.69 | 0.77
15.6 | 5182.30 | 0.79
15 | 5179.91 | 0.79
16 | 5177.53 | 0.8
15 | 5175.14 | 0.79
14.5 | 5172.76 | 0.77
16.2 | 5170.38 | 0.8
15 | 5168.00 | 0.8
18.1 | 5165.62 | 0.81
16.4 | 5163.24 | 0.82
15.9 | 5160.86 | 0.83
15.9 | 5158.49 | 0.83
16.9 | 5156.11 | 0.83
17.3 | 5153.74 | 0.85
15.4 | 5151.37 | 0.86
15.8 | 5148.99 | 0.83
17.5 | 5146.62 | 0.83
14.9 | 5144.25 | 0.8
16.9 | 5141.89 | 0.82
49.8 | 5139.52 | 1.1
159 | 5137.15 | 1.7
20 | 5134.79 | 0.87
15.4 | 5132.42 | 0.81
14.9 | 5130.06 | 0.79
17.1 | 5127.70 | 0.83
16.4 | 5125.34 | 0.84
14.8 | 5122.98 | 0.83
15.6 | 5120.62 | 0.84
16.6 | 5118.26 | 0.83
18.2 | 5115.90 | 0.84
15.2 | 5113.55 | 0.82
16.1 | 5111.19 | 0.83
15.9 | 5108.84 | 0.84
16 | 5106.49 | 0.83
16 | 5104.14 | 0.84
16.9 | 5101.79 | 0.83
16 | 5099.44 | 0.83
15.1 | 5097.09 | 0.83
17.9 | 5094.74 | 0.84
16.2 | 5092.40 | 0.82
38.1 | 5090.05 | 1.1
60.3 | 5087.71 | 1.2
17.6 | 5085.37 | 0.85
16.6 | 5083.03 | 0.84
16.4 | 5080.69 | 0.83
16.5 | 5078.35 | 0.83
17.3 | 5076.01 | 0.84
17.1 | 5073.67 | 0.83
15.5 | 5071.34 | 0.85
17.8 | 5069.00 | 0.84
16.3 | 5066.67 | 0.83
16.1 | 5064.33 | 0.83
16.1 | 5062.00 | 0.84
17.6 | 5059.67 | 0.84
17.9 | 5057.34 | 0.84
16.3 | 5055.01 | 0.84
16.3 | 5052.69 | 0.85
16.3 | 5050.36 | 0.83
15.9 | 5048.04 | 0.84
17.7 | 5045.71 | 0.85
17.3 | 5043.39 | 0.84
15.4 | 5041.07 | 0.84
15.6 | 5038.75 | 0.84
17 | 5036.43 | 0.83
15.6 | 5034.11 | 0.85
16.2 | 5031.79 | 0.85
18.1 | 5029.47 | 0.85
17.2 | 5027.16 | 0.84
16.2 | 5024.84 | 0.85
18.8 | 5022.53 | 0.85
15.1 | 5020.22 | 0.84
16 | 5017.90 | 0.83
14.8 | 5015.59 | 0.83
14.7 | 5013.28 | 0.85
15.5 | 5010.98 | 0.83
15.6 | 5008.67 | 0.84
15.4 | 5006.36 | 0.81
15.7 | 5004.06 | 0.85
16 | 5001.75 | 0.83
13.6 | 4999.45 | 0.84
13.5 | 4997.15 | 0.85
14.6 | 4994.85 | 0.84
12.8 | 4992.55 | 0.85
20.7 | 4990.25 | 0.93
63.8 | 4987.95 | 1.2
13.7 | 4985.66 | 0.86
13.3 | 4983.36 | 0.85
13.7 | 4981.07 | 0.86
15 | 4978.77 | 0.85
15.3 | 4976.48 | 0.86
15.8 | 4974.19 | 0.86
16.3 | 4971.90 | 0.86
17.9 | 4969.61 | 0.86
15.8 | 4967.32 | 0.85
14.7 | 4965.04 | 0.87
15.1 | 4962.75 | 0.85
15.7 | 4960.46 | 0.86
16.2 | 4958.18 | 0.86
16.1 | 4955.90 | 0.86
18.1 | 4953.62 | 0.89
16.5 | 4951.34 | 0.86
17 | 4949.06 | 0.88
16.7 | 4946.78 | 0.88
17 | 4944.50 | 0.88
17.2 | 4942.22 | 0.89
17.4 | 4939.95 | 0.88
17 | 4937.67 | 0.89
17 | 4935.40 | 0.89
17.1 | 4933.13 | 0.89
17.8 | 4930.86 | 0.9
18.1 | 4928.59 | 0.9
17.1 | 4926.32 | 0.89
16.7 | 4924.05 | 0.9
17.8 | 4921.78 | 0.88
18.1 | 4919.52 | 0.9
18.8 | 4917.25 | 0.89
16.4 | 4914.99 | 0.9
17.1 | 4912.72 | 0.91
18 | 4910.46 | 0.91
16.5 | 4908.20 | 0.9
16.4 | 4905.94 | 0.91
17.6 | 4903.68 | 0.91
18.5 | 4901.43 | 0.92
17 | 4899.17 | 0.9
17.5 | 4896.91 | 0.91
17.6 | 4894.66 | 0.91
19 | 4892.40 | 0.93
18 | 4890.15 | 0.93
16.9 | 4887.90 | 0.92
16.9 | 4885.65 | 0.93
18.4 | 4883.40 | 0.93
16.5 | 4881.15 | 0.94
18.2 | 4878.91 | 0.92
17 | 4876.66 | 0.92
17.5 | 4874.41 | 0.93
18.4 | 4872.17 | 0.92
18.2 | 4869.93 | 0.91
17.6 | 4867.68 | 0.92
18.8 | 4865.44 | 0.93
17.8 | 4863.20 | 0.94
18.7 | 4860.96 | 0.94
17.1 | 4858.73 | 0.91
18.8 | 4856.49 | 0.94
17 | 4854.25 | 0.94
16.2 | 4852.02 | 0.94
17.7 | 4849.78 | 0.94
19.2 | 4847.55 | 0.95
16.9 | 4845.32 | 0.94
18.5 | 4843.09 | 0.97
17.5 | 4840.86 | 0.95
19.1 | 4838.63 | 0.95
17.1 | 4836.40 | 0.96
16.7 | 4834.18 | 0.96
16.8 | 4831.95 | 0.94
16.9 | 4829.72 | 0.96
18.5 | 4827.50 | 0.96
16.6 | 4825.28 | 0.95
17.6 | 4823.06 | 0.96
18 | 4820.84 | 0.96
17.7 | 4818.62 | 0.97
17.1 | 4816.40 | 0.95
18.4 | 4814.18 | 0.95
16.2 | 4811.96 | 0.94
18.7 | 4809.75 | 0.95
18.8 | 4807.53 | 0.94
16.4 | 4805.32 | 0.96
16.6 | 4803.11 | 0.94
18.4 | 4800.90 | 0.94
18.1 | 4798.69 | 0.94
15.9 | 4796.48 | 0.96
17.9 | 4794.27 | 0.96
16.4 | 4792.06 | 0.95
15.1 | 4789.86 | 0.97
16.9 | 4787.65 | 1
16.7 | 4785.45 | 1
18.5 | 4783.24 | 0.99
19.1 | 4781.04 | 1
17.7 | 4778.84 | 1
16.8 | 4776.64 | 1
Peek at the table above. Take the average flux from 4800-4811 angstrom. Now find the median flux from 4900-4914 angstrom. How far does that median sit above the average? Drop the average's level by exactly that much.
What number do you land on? 18.2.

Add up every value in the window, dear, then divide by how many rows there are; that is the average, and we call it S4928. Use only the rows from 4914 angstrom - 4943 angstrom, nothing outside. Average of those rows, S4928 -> 17.4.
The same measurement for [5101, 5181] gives 21.4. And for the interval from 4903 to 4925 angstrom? 17.3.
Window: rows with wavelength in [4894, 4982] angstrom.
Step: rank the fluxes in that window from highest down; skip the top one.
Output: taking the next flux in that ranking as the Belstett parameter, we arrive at 18.5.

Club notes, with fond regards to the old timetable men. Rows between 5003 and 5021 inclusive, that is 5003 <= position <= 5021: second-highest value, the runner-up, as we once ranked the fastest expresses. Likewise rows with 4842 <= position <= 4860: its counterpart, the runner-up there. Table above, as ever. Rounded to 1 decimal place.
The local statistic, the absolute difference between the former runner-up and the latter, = 3.1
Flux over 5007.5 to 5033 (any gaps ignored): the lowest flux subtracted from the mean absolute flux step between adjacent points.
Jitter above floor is -13.4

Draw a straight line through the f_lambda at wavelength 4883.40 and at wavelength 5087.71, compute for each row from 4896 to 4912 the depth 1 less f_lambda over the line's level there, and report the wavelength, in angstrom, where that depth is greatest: 4908.20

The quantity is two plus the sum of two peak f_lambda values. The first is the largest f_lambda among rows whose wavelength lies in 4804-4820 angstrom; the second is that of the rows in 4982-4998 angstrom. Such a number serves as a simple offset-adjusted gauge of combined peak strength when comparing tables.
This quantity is 85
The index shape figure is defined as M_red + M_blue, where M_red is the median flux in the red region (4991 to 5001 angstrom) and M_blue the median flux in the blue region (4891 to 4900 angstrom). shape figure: 31.1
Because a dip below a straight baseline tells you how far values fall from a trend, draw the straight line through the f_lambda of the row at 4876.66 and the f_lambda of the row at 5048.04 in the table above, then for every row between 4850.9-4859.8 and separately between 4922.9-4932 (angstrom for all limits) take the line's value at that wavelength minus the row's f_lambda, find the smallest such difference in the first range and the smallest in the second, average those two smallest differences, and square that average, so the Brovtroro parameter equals 2.4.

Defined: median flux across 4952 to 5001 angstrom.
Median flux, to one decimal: 15.3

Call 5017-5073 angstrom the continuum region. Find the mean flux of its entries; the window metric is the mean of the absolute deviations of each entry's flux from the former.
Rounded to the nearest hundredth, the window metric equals 0.84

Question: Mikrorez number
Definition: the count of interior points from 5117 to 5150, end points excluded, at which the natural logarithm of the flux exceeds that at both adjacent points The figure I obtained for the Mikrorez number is 3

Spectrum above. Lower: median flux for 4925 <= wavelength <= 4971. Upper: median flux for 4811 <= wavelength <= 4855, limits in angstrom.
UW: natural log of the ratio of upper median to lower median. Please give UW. 0.02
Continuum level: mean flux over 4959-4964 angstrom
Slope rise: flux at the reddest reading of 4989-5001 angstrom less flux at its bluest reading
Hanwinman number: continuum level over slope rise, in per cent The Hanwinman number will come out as -217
